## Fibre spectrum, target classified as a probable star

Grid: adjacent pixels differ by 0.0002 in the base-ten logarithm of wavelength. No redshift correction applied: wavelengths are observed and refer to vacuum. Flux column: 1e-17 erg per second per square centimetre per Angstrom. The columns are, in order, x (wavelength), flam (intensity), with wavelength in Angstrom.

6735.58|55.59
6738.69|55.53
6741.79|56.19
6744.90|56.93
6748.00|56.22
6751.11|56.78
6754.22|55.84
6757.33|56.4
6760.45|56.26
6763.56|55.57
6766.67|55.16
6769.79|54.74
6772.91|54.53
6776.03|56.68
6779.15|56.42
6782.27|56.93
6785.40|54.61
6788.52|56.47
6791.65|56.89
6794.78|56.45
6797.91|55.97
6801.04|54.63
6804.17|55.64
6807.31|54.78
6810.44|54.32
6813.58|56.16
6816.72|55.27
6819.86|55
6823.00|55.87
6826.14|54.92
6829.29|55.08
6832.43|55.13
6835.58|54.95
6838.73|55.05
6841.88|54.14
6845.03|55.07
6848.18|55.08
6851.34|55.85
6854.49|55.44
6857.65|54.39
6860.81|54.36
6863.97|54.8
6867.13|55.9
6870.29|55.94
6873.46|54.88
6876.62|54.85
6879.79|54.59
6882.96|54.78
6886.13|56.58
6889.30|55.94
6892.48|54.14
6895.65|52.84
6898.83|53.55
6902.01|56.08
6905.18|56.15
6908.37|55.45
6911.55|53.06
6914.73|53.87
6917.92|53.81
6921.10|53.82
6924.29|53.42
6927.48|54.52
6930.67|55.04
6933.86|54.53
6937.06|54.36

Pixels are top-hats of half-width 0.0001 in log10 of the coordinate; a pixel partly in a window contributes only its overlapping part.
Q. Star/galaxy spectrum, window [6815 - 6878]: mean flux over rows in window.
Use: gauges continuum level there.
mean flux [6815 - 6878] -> 55.1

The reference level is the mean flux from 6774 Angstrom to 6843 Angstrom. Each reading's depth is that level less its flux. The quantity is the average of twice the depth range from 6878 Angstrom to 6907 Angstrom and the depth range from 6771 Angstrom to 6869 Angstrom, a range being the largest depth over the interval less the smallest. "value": 5.1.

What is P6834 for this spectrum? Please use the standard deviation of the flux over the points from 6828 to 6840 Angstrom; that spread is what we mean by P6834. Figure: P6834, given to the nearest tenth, 0.1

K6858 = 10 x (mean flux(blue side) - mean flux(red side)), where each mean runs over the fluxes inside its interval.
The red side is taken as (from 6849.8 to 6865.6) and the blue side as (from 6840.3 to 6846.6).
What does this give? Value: -3.6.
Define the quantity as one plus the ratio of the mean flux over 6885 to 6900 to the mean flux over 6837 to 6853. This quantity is 1.99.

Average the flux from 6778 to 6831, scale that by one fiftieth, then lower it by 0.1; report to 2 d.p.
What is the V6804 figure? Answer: 1.01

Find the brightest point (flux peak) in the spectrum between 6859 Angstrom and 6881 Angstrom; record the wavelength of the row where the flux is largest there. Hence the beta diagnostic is 6870.29 Angstrom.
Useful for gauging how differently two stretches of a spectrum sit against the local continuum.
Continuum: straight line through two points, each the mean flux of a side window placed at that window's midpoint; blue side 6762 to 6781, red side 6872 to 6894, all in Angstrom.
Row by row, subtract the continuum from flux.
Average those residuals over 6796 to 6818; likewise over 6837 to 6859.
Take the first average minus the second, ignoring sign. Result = 0.10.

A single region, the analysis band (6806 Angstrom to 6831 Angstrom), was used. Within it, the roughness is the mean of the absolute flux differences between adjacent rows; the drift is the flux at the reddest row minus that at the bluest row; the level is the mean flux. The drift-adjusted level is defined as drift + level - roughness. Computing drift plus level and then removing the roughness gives 55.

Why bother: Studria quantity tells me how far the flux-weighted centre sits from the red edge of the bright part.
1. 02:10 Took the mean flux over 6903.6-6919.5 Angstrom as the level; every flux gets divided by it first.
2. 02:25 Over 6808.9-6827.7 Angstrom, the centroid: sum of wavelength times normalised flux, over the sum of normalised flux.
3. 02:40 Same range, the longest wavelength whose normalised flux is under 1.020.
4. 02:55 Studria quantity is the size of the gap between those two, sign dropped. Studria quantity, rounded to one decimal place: 7.8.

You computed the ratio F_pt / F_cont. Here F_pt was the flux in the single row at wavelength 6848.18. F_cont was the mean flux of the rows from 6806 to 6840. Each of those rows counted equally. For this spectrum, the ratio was 1.00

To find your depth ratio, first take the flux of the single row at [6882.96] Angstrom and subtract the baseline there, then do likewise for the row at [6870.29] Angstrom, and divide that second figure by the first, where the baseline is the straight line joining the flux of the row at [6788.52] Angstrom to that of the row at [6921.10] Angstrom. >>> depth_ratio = 5.6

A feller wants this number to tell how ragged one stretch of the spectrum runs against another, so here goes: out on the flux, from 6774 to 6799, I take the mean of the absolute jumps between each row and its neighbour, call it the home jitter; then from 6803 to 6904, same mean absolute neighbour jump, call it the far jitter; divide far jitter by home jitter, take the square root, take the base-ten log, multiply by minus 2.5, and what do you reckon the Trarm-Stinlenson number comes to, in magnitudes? 0.11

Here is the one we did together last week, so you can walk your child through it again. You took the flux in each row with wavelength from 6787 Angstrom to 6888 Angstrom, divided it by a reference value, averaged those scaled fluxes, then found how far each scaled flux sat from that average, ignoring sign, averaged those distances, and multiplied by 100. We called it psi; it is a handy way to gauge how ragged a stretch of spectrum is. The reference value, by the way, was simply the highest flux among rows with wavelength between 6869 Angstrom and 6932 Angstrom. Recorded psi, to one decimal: 1.1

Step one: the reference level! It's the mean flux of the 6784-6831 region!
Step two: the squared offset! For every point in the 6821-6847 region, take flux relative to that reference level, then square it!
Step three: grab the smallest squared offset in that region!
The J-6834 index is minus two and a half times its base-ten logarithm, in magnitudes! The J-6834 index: 2.3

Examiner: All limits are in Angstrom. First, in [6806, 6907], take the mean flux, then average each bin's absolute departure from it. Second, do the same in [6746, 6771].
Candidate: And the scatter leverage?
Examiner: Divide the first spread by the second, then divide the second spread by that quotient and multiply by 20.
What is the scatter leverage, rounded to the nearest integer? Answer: 10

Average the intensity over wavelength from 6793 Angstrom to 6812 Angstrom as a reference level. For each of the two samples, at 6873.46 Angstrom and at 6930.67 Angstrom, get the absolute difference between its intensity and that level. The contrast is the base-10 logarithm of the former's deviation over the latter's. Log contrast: 0.2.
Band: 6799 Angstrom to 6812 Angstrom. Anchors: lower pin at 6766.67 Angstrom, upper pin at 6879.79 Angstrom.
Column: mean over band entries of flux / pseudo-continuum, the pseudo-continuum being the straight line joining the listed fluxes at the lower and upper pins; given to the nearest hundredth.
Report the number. 1.00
